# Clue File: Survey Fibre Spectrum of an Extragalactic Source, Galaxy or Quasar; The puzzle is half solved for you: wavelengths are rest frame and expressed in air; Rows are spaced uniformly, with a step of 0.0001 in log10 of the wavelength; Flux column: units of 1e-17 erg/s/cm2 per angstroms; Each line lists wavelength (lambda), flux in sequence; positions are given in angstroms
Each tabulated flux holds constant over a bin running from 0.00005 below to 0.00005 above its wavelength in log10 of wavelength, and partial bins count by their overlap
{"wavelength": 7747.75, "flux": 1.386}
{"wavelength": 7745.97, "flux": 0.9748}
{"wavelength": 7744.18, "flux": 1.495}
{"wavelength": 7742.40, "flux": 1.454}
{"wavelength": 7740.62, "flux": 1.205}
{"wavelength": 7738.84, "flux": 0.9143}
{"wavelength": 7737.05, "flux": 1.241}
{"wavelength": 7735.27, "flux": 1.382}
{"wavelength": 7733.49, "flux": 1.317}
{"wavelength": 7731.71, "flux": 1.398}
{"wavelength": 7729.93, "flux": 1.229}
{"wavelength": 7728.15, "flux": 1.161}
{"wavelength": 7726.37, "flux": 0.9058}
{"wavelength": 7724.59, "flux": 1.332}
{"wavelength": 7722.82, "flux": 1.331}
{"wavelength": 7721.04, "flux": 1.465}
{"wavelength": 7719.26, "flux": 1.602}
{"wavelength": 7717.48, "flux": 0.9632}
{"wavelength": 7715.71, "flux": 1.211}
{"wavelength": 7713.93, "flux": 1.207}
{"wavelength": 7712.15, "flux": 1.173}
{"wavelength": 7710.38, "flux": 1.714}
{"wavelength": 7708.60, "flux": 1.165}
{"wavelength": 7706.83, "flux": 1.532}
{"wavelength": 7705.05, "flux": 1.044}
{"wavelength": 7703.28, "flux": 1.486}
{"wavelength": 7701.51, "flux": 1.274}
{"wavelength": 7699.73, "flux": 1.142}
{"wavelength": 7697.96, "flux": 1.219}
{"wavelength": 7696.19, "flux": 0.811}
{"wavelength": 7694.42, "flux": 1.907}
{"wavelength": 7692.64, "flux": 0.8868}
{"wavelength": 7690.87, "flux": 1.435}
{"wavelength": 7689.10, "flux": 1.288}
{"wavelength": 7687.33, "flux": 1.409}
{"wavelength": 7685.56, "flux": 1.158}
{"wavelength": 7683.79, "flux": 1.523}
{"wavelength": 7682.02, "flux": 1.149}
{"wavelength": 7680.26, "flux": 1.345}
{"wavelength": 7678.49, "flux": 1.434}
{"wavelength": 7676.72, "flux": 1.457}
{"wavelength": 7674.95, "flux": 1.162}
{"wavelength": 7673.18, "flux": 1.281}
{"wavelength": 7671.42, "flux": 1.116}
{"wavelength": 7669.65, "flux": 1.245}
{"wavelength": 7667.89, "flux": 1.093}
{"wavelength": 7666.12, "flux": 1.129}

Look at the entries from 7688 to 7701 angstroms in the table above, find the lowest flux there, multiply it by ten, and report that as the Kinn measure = 8.1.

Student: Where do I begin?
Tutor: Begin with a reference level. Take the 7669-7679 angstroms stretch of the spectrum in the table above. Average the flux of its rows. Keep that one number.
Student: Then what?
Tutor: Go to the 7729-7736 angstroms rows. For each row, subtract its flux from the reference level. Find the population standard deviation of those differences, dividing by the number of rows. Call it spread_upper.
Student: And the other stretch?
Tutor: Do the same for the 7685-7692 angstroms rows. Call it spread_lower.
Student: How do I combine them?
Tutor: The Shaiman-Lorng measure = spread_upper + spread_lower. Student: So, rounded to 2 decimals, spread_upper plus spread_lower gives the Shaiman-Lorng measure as 0.18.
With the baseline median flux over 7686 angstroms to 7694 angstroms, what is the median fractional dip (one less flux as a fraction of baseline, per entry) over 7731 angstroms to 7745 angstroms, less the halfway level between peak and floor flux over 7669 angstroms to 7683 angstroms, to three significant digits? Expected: -1.29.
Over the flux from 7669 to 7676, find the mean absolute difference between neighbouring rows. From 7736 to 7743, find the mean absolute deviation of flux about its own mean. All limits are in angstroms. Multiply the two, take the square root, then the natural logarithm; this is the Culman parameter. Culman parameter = -1.96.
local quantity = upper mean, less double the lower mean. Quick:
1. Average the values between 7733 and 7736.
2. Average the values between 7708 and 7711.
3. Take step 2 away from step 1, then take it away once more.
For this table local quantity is -1.53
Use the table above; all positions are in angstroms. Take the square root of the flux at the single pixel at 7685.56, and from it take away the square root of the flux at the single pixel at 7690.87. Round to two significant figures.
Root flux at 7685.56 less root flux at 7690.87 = -0.12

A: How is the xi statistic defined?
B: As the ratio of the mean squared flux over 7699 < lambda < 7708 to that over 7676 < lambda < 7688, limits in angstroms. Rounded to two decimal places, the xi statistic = 0.93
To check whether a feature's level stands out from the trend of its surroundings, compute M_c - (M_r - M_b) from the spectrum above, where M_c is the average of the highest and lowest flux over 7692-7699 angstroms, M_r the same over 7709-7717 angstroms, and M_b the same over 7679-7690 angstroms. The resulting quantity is 1.25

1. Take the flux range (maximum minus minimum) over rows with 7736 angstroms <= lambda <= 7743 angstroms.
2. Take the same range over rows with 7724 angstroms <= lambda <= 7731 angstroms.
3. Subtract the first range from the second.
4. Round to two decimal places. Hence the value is -0.11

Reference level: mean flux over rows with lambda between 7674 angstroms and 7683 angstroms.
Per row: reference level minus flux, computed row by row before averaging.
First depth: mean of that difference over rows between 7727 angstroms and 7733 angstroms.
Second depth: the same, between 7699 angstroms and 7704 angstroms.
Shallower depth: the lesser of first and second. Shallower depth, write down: 0.01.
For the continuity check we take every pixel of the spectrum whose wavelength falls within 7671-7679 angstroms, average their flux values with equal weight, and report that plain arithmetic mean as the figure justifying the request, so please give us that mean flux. 1.29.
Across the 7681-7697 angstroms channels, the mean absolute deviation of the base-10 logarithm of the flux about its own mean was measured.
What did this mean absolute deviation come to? 0.089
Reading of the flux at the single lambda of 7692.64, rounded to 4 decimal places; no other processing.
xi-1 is 0.8868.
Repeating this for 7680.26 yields 1.3450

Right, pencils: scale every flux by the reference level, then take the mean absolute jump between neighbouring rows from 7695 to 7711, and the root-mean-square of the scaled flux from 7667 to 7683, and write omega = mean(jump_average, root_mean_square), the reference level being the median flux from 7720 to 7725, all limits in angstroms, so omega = 0.599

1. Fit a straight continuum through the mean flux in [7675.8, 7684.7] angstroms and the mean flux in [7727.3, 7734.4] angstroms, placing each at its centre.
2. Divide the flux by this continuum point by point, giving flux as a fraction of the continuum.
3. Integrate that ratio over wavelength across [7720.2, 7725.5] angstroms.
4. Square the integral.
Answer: 32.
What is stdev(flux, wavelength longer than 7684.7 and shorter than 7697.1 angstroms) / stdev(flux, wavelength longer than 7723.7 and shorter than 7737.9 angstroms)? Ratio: 2.3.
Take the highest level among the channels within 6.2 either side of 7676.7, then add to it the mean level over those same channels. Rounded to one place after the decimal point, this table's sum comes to 2.7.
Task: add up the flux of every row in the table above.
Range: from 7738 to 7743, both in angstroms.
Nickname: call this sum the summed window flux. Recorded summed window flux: 3.57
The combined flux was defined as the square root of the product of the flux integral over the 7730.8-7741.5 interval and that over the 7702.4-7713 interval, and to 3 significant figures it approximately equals 13.8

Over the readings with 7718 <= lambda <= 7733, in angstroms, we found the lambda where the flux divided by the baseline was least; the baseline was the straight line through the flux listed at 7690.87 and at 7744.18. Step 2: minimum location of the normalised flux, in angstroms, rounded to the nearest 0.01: 7726.37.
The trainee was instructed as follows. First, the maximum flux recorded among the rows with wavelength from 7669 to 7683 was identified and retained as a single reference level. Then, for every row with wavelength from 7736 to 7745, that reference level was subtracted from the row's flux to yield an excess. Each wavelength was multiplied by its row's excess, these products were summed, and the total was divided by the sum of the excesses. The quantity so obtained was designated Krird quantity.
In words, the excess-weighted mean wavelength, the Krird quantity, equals 7738.7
